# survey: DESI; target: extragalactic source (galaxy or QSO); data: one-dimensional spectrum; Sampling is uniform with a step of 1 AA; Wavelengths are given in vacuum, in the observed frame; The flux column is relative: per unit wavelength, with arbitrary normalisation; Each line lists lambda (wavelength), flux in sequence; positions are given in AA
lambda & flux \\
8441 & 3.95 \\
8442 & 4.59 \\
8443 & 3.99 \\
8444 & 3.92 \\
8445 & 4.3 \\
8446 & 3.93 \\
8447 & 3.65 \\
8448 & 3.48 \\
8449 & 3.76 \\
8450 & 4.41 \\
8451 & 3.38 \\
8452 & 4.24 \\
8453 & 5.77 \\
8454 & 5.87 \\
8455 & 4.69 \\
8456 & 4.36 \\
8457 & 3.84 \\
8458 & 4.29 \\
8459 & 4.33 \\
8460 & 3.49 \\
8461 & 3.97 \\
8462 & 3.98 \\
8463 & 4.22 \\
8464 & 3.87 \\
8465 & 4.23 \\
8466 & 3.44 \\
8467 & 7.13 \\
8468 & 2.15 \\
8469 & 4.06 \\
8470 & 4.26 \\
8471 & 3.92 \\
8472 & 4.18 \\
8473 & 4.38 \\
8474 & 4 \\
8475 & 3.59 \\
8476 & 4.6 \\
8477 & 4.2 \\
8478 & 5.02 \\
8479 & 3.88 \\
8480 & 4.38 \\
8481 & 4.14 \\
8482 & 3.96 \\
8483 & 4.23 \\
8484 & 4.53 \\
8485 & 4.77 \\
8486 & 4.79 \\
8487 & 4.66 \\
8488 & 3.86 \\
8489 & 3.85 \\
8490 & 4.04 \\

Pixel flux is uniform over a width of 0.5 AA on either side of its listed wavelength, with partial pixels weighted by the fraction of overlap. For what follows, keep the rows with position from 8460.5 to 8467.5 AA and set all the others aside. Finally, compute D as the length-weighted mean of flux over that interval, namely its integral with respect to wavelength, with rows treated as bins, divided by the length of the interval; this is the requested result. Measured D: 4.41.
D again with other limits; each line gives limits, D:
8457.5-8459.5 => 4.31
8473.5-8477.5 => 4.10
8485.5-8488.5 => 4.44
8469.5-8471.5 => 4.09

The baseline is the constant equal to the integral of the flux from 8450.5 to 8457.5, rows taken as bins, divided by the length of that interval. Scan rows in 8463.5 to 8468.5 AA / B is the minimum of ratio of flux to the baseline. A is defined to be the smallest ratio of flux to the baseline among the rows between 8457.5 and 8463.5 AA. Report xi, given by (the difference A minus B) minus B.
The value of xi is -0.176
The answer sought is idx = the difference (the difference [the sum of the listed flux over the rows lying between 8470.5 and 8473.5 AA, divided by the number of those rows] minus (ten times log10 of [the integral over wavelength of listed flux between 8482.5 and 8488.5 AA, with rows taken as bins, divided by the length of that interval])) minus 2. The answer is -4.35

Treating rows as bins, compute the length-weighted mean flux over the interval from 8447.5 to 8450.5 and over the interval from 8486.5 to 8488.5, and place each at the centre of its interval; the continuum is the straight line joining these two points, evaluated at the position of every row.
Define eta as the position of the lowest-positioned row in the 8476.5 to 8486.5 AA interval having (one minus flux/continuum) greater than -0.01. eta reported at 8479 AA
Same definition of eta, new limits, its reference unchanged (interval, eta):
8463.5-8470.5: 8464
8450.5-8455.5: 8451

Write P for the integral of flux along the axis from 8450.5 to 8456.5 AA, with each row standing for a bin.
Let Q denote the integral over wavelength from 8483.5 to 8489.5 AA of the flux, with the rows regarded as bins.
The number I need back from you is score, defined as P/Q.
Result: 1.07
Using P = 28.3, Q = 26.5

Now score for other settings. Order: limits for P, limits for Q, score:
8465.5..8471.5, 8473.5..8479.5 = 0.99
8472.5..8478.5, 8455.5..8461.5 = 1.06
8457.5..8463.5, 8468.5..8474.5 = 0.98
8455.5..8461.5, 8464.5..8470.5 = 0.96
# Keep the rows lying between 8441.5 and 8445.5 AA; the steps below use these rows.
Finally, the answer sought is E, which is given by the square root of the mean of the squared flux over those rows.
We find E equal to 4.21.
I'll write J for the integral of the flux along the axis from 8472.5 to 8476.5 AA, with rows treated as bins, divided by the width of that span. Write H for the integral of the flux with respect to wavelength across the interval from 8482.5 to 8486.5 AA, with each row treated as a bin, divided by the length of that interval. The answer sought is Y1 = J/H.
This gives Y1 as 0.90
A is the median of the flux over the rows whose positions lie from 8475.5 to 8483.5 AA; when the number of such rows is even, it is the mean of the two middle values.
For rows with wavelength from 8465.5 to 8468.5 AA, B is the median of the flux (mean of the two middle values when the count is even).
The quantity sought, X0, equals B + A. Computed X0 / 7.7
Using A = 4.2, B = 3.4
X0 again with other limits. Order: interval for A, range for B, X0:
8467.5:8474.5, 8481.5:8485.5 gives 8.4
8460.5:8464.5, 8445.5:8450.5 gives 7.7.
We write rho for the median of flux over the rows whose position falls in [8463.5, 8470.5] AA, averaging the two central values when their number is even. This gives 4.06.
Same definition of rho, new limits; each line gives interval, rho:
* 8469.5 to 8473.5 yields 4.22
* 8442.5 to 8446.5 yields 3.96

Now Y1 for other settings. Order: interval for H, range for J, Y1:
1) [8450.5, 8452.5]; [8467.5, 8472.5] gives 0.97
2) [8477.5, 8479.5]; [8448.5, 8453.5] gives 0.97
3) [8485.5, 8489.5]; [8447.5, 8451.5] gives 0.88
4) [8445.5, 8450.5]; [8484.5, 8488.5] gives 1.18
